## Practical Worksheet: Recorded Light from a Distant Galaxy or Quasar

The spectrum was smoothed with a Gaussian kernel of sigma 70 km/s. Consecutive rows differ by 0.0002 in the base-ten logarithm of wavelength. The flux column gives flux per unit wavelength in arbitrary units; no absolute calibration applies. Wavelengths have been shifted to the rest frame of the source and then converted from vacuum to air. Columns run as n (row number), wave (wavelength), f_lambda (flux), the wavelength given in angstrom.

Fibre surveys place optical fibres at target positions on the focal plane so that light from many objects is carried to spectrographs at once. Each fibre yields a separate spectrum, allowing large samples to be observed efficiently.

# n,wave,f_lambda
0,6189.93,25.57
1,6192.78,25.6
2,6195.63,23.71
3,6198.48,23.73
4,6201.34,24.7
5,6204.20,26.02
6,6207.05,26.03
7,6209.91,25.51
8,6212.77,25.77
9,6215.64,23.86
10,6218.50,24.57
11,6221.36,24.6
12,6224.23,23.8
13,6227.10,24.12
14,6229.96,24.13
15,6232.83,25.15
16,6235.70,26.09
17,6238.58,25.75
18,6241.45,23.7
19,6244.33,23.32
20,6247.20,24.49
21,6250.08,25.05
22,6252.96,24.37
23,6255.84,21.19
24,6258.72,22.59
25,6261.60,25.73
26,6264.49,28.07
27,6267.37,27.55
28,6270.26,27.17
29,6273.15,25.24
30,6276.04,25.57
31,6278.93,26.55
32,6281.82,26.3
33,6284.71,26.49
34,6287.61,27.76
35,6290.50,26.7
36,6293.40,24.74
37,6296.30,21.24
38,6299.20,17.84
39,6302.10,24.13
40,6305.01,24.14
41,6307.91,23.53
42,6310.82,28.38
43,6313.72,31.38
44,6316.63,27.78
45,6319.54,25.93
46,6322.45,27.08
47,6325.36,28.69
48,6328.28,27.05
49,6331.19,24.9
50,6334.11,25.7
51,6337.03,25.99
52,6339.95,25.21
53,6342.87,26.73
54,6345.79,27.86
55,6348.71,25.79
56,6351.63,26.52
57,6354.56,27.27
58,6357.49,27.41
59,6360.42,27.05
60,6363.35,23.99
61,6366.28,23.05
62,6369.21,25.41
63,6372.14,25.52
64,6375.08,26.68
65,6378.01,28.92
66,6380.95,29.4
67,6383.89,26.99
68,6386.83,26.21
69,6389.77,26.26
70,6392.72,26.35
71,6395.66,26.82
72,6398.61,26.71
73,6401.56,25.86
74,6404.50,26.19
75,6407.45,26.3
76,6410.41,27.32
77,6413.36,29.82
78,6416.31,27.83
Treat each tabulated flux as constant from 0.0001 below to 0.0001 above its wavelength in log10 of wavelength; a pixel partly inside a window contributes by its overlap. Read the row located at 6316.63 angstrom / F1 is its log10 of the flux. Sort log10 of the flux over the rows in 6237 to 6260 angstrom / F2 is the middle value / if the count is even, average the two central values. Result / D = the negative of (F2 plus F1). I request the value -2.82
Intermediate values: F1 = 1.44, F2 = 1.381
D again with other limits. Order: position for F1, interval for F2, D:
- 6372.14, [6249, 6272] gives -2.81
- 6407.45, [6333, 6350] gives -2.83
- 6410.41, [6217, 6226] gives -2.83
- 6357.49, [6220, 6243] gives -2.82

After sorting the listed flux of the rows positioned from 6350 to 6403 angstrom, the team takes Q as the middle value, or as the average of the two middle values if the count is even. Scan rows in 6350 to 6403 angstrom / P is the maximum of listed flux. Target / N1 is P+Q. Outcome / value 56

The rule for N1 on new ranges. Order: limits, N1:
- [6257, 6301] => 54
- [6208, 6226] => 50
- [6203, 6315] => 57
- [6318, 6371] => 55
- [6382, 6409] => 53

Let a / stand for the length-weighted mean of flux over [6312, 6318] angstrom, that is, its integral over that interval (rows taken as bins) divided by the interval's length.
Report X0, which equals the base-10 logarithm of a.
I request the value 1.47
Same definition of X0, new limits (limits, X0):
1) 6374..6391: 1.44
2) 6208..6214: 1.41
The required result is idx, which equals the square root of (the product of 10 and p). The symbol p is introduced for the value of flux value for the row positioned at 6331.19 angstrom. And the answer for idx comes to 15.8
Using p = 24.9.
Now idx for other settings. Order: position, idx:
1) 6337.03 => 16.1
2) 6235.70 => 16.2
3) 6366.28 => 15.2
